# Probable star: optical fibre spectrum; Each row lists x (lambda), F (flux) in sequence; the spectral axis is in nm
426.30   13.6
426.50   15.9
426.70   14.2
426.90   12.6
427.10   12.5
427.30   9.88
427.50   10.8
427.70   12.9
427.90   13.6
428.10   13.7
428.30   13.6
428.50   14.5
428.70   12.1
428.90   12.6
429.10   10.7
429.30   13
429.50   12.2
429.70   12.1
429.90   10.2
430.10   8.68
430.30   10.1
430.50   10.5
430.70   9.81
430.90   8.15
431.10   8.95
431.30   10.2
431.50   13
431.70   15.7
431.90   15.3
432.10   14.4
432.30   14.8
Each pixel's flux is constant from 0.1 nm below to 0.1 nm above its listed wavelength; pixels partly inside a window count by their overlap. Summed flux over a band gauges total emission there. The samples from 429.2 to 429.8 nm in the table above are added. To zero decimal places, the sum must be 37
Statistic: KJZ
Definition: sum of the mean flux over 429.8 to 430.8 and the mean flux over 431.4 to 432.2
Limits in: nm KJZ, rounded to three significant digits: 24.5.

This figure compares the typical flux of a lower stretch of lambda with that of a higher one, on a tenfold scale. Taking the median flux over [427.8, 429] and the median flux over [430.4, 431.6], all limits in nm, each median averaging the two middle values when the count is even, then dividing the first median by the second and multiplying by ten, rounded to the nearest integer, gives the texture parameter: 14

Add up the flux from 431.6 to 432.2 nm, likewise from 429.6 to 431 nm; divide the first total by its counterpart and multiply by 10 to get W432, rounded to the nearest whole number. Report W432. 7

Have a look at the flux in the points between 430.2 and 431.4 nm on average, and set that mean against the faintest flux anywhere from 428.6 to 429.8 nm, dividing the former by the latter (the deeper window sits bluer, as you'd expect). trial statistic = 0.90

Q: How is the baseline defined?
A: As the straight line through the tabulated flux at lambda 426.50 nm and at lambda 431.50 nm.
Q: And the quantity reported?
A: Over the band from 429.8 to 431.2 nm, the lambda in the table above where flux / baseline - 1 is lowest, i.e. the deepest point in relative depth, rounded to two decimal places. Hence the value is 430.90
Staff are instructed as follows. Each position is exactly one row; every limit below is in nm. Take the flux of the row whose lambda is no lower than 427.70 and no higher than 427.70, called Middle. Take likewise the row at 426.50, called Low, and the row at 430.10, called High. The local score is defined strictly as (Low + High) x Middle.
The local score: 317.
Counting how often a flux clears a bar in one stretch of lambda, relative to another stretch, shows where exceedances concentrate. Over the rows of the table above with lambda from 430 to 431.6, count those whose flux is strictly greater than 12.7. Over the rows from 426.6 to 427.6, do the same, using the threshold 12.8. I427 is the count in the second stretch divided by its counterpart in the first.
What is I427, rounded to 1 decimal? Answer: 1.0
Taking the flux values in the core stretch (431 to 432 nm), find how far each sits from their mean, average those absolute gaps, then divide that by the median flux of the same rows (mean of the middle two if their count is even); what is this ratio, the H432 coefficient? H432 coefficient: 0.1880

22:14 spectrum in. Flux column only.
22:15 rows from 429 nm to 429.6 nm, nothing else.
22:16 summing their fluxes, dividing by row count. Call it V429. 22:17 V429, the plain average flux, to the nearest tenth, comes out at 12.0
